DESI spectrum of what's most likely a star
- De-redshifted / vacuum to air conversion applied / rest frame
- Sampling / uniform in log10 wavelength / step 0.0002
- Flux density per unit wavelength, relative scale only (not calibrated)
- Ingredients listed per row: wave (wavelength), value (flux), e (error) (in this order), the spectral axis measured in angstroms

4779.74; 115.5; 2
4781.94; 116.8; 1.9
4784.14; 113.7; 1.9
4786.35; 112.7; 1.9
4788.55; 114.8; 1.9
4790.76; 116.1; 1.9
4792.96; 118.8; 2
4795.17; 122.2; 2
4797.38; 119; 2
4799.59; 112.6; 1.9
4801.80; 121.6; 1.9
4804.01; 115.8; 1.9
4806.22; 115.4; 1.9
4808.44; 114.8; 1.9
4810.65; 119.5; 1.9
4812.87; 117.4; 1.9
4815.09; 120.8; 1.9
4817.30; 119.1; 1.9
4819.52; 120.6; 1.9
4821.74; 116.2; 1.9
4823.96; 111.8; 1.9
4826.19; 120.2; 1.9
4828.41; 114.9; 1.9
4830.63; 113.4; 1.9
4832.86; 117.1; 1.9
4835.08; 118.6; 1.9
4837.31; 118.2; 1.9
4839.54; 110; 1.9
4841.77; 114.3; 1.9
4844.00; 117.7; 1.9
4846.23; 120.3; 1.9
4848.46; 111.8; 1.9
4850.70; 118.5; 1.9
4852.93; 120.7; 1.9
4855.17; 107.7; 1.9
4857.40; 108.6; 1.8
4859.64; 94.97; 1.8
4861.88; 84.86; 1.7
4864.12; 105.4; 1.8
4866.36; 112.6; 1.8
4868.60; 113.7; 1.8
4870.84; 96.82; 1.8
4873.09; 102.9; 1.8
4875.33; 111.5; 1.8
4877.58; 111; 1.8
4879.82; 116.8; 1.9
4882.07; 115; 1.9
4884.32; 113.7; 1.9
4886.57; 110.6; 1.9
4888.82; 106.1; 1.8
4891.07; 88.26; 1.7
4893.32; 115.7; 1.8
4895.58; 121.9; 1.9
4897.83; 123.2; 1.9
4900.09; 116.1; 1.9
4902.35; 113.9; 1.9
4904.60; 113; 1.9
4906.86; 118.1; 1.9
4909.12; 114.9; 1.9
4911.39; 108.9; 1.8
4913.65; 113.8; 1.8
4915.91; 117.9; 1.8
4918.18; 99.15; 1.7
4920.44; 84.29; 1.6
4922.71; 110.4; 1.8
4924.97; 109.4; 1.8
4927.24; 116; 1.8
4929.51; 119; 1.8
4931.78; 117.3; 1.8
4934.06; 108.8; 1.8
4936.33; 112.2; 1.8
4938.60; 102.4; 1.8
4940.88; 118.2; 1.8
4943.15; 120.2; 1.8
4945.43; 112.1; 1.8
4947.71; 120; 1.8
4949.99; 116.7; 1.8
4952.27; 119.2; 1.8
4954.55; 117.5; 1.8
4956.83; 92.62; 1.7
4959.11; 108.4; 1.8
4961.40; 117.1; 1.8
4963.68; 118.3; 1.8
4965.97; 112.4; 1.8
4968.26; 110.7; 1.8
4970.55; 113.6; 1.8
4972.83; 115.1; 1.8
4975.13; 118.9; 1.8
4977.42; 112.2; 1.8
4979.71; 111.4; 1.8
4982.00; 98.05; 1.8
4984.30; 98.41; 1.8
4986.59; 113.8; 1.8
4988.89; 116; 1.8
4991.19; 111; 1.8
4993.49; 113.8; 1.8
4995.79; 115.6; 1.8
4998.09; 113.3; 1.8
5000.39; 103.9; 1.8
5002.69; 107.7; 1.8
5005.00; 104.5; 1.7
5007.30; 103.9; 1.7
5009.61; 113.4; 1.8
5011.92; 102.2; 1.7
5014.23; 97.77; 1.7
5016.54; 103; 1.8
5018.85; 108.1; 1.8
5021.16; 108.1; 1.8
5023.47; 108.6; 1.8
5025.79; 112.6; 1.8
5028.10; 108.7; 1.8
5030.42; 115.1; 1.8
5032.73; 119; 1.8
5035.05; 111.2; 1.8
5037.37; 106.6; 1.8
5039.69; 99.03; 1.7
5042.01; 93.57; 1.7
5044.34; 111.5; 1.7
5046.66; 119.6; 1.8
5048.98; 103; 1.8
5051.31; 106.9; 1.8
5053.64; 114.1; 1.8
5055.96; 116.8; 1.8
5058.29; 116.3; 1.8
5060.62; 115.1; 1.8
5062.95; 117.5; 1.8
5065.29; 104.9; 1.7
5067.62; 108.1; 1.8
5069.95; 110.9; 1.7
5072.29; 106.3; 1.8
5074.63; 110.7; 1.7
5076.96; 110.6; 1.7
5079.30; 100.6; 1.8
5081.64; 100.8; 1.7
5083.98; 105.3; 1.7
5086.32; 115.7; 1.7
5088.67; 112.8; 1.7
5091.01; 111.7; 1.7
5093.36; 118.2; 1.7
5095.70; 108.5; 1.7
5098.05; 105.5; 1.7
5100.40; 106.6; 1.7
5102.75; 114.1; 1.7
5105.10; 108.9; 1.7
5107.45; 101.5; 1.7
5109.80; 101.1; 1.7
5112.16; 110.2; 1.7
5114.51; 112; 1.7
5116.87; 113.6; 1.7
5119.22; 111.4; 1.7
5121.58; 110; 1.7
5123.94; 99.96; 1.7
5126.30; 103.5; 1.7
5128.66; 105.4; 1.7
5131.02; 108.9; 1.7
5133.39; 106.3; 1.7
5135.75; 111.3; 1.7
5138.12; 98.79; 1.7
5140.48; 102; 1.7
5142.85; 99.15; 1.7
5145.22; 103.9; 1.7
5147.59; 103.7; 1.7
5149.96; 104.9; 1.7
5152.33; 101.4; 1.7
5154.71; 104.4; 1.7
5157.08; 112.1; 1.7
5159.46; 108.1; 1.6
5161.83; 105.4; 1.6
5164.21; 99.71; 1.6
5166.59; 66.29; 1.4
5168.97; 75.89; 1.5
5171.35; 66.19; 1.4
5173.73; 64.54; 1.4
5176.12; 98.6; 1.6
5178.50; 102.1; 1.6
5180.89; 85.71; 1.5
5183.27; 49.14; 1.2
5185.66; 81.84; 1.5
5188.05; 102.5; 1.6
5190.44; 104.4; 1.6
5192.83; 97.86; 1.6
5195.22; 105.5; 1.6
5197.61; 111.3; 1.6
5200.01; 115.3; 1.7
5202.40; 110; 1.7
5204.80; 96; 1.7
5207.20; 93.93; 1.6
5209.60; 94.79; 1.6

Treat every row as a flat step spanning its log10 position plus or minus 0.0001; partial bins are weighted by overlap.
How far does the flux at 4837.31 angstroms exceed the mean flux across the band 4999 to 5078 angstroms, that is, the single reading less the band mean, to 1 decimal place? 9.4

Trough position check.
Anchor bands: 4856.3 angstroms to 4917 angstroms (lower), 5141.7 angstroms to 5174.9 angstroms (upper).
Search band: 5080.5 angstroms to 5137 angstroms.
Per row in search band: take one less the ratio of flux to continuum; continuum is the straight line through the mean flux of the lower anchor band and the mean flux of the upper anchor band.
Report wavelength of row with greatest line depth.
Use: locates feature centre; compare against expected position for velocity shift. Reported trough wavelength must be 5081.64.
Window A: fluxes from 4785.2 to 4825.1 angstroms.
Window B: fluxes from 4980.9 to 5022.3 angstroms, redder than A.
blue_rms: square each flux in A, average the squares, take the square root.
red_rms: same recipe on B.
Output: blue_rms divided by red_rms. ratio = 1.09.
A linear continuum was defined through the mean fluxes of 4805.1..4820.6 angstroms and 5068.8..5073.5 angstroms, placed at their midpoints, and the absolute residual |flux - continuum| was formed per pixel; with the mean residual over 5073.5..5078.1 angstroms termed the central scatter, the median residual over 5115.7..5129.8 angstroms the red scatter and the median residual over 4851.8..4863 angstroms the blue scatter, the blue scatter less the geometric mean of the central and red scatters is 6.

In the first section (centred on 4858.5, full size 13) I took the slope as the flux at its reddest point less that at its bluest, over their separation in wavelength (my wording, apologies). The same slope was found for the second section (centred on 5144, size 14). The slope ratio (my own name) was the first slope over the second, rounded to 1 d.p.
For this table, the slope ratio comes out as -2.6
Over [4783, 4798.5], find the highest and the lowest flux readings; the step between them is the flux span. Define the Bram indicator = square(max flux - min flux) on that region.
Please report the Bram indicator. 90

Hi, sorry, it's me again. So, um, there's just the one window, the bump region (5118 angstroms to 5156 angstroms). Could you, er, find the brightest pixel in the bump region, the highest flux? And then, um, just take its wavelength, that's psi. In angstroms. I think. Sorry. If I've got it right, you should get 5119.22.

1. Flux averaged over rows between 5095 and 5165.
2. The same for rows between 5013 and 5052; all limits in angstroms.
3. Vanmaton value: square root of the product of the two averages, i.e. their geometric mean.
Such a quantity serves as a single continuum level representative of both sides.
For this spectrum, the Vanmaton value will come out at 107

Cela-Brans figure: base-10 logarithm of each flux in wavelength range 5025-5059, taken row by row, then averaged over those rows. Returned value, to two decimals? 2.04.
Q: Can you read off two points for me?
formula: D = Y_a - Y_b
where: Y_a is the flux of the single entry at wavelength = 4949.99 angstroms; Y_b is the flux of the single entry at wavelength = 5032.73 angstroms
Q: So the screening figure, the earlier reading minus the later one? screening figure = -2.3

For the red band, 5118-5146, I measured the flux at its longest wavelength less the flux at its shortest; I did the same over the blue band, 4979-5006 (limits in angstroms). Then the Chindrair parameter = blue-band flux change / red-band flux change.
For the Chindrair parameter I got 0.9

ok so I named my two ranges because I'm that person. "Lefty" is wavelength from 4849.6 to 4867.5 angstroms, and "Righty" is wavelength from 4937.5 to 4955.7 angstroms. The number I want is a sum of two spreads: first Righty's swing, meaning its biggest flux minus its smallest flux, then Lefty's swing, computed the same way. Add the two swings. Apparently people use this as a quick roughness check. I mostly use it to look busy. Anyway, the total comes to 54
